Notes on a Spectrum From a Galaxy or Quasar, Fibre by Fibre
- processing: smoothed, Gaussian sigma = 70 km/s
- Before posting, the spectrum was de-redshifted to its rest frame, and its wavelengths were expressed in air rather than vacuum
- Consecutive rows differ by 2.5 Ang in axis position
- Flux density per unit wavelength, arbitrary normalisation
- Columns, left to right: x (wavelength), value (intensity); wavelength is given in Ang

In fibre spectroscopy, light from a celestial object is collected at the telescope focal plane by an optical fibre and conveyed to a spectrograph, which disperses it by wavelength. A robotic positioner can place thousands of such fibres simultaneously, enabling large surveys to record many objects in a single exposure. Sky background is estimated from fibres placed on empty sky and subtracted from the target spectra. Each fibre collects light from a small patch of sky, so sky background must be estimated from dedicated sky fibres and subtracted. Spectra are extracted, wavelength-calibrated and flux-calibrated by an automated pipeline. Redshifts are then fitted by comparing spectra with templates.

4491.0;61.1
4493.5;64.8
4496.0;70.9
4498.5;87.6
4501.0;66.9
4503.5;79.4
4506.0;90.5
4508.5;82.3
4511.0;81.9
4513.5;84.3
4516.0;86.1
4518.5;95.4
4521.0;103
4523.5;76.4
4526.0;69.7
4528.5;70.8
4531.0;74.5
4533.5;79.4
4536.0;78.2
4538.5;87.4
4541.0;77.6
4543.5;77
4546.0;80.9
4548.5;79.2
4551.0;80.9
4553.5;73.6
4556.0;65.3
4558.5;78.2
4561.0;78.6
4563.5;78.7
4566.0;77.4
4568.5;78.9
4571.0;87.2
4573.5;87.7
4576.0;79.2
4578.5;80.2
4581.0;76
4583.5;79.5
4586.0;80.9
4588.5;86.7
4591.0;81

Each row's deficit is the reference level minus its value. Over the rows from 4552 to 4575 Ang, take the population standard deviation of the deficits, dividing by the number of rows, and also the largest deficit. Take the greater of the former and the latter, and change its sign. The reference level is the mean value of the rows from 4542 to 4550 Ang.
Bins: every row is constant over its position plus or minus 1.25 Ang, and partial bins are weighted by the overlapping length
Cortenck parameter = -13.7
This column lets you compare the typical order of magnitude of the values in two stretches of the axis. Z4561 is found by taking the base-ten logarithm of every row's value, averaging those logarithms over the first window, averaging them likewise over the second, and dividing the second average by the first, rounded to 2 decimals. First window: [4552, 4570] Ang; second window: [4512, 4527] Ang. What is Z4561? 1.03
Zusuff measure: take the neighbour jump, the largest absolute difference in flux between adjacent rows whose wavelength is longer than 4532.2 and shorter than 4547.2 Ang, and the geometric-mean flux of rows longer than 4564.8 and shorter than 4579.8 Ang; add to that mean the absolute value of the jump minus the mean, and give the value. 154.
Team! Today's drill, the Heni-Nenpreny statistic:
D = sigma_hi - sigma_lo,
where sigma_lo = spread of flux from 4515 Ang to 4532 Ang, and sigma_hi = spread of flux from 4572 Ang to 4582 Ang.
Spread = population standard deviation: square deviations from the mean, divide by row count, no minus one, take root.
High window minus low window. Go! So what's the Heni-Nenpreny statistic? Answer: -8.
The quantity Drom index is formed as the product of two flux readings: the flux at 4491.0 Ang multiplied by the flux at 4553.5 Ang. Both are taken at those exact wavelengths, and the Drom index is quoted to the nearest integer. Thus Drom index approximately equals 4497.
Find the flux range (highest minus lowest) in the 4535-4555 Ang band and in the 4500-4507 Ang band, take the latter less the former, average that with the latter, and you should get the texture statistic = 17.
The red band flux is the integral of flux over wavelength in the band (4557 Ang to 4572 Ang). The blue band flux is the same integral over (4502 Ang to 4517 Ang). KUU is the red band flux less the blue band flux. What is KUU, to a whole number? -64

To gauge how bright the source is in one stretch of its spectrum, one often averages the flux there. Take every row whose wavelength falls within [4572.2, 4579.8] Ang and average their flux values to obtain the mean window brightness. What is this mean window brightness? 82.4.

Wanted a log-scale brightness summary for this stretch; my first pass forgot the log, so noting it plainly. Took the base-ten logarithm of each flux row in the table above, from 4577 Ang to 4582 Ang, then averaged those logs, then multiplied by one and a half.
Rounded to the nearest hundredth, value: 2.84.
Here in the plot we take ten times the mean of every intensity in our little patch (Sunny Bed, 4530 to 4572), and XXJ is 784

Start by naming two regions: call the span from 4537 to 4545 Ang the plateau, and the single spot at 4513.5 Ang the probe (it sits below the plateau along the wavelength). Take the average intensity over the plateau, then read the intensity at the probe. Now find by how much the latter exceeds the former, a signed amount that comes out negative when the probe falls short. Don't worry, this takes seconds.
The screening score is 4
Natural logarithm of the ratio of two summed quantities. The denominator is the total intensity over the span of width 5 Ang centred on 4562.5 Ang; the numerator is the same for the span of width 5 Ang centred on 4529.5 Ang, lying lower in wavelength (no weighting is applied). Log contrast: -0.08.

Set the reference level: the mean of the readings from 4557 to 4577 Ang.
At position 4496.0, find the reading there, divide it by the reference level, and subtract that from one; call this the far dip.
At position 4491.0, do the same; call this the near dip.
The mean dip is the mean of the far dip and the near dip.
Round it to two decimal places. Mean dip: 0.18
